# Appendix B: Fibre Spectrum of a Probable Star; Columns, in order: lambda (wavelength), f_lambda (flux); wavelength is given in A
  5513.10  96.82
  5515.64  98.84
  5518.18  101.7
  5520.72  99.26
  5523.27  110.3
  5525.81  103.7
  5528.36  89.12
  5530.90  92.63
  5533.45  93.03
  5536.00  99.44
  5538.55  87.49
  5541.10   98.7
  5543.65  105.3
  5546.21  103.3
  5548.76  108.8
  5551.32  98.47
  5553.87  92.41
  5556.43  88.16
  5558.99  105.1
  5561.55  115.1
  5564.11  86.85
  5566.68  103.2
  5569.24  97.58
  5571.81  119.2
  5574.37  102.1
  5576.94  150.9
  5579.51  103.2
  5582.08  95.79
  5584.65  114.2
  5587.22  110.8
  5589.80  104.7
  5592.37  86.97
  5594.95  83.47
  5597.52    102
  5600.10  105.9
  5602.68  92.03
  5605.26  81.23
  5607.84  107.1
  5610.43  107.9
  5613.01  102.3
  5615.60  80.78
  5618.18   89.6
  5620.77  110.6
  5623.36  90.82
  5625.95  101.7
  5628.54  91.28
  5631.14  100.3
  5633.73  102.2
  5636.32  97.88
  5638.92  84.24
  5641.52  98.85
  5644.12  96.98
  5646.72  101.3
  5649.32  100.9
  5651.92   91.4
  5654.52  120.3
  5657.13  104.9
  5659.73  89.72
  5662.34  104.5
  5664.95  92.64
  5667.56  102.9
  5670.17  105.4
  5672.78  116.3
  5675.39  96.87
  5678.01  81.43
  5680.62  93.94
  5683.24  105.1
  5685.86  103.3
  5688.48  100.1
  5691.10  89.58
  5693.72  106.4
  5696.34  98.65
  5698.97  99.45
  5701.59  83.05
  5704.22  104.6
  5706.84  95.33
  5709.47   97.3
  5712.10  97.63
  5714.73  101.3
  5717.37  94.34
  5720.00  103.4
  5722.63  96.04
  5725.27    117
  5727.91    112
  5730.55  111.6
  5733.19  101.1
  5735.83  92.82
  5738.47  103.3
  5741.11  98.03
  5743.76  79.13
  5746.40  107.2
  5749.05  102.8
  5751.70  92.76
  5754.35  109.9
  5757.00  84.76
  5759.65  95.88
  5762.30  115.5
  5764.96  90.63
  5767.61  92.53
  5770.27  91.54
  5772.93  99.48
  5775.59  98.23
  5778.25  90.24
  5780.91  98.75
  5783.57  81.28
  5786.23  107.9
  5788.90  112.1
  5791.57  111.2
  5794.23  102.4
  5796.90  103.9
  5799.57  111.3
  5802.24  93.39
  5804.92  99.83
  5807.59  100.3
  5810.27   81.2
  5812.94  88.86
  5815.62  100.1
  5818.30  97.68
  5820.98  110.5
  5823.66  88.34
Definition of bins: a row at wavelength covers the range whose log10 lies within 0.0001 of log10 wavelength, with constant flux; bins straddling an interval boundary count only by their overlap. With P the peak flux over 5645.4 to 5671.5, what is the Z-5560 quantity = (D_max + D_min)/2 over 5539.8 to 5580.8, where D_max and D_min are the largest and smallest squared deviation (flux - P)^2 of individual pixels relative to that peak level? 560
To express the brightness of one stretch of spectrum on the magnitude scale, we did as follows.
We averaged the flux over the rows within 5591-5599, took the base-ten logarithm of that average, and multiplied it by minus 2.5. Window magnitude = -4.90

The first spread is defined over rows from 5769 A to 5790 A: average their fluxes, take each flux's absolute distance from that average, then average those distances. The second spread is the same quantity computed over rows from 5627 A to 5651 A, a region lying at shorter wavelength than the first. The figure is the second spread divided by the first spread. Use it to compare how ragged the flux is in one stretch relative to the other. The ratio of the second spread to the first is 0.57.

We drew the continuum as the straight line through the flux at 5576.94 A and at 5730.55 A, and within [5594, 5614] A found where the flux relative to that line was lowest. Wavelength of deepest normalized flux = 5605.26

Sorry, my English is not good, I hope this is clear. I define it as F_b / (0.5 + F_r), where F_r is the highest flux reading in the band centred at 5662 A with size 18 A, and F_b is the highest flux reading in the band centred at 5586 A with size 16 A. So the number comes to 0.95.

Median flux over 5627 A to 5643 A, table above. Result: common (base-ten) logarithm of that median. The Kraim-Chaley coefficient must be 1.993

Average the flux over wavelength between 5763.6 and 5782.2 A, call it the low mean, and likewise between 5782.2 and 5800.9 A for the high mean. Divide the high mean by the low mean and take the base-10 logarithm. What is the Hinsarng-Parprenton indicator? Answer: 0.043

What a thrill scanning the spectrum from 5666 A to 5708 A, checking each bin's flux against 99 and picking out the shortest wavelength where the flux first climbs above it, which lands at 5667.56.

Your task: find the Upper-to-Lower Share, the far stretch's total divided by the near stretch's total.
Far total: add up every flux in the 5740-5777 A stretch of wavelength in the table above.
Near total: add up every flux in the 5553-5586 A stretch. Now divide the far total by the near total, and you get 1.0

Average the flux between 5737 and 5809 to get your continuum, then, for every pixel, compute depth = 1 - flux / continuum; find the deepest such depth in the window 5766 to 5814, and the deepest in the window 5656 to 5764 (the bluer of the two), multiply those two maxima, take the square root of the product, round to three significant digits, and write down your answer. 0.190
